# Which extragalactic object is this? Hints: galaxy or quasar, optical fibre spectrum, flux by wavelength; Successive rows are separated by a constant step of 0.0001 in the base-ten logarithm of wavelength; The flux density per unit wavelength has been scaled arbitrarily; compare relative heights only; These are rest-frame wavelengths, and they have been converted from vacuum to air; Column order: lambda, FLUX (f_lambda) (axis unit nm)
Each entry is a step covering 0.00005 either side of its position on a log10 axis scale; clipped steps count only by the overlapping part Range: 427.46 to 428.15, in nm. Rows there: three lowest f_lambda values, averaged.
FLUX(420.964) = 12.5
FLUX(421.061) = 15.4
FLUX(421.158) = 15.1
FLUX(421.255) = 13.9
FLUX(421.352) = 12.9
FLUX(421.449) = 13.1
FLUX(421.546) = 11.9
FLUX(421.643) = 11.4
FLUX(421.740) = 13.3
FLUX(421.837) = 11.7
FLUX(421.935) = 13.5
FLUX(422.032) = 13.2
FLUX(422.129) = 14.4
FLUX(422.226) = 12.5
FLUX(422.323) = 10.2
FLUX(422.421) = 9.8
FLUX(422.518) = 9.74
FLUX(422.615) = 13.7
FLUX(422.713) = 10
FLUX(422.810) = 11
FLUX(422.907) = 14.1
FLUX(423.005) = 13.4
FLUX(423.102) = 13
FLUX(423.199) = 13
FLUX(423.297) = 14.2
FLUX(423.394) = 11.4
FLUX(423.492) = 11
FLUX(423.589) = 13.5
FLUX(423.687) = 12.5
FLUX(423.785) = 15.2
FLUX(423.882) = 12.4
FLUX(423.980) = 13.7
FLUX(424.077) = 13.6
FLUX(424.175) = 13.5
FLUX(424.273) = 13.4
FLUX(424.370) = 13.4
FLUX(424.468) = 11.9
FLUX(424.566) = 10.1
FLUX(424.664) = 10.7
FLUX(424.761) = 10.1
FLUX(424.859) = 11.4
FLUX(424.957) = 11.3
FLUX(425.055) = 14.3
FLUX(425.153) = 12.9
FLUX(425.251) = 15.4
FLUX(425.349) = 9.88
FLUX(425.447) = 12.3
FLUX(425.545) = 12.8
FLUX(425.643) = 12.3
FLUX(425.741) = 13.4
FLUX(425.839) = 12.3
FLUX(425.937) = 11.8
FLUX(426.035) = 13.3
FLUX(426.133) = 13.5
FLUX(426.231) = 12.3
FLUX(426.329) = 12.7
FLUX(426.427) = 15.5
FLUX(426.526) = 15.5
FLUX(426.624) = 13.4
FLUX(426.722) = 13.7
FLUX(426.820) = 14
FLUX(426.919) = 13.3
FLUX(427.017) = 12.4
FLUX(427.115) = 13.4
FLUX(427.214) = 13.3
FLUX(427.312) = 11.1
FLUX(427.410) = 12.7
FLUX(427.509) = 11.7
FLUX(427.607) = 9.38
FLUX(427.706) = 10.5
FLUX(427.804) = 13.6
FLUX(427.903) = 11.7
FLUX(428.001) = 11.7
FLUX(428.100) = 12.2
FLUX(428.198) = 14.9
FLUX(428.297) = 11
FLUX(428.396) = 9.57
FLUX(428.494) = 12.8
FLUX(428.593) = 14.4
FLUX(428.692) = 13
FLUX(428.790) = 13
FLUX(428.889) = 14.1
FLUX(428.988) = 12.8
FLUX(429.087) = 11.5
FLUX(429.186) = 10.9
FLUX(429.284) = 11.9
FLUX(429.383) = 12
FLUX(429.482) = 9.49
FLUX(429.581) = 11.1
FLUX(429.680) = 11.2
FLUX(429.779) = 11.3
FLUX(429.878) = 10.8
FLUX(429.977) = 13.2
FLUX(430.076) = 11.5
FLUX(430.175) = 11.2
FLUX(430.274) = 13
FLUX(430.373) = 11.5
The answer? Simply 10.5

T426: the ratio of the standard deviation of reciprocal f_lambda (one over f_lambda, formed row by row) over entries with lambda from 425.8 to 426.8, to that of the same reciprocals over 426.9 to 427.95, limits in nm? 0.65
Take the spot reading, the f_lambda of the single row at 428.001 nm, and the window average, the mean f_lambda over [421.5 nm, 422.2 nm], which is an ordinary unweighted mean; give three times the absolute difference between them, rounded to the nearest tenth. 3.2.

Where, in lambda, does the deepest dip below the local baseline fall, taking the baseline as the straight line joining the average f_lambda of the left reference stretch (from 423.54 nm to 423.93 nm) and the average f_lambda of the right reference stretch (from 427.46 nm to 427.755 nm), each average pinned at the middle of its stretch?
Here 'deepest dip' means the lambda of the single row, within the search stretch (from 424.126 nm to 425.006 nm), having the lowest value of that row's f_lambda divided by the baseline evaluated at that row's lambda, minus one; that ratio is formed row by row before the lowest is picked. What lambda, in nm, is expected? 424.566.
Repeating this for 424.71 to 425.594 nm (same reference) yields 424.761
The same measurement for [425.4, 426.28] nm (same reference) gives 425.937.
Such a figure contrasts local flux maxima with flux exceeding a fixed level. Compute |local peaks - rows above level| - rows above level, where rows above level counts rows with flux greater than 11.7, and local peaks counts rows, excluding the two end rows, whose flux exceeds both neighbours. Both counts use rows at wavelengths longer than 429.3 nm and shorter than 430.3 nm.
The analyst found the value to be -2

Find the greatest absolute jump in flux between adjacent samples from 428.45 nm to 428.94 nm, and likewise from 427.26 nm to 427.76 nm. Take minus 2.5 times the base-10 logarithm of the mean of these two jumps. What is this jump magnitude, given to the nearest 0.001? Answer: -0.731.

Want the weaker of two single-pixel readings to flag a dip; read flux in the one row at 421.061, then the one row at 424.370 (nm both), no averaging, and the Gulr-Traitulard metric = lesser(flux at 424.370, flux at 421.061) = 13.4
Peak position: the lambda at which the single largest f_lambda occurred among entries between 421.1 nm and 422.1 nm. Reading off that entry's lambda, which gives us 421.158 nm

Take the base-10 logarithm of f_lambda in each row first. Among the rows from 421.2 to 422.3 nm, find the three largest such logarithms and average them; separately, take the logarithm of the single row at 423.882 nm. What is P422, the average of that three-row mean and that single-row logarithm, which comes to 1.12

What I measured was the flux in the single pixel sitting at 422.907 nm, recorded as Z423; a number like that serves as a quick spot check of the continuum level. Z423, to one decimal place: 14.1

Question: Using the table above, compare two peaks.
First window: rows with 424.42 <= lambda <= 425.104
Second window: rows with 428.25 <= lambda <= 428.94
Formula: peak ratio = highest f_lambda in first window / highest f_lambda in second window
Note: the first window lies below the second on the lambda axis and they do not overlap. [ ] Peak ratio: 0.99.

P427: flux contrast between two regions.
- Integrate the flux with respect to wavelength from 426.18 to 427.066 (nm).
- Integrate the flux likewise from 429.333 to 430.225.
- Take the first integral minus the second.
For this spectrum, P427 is 2.0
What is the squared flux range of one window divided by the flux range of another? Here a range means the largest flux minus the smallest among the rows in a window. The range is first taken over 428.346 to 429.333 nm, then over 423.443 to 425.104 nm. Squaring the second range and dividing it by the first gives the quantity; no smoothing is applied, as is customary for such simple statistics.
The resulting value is 5.4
